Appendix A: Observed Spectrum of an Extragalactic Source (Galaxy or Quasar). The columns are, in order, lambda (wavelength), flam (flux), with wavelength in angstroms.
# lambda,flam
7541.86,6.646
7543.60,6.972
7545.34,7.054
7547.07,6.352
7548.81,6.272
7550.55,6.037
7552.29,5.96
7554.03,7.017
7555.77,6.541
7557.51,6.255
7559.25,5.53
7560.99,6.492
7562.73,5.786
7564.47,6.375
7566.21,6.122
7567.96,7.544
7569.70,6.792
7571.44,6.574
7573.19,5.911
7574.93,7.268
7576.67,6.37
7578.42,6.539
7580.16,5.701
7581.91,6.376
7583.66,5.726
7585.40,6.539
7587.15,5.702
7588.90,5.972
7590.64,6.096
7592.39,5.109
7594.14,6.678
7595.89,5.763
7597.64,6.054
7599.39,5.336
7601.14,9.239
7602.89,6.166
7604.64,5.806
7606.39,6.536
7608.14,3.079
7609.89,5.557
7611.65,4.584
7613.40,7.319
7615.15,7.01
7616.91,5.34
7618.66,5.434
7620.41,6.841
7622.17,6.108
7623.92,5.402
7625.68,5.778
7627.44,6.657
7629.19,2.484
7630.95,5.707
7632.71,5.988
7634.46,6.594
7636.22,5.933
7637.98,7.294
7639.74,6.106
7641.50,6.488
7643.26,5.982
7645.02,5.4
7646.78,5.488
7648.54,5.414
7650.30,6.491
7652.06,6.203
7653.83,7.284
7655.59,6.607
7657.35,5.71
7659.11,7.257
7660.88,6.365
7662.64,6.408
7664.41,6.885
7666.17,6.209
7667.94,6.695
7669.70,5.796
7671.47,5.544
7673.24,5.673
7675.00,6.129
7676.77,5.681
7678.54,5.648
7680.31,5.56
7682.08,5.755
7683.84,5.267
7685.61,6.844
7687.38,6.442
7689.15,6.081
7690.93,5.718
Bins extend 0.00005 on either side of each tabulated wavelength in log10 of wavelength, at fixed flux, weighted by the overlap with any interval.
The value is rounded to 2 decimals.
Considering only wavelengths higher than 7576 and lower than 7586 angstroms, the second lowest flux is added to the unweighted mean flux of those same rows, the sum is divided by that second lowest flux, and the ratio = 2.08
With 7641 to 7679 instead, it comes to 2.14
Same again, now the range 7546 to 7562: 2.05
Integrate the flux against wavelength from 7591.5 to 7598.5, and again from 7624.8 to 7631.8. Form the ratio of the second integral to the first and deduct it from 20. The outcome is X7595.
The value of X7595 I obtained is 19.1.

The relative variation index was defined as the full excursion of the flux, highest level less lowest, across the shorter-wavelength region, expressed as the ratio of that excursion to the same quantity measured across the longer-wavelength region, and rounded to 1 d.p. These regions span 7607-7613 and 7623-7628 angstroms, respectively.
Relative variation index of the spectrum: 2.0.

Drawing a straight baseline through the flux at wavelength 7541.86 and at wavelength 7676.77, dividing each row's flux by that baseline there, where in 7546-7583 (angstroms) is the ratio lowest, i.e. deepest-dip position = 7559.25 angstroms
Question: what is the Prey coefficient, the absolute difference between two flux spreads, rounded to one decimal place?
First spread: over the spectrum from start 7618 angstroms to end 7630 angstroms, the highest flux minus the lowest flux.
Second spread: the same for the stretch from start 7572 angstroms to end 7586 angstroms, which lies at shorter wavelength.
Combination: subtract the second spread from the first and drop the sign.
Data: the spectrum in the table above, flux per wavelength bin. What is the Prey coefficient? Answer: 2.8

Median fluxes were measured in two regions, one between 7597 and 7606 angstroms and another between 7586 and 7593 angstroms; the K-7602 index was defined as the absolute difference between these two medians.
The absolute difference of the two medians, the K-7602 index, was 0.22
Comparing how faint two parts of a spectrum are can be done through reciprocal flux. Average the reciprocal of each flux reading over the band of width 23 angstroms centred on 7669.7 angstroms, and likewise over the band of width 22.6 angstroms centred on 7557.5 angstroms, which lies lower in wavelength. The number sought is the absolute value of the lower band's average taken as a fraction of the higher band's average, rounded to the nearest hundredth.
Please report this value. 0.97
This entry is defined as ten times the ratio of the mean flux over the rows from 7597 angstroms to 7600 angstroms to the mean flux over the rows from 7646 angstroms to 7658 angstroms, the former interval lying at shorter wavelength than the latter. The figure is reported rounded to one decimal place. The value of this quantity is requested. 9.2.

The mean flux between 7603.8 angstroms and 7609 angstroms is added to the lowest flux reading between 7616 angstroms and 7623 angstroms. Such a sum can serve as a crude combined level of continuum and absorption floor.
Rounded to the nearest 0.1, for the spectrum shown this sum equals 10.5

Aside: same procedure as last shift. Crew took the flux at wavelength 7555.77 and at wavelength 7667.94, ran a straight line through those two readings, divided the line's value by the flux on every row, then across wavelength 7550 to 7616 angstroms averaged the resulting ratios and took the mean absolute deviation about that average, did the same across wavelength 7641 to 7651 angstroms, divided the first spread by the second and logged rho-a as 1.4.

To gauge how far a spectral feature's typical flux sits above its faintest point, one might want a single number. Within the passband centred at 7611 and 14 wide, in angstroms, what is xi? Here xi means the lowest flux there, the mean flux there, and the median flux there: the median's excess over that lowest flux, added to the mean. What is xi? 8.3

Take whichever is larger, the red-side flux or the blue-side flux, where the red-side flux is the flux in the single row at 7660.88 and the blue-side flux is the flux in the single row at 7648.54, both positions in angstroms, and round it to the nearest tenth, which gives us 6.4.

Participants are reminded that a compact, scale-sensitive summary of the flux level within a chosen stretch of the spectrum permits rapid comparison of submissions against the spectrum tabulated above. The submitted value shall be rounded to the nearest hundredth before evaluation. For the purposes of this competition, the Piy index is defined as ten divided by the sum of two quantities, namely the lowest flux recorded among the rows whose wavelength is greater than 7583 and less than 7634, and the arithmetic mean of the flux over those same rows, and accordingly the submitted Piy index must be 1.20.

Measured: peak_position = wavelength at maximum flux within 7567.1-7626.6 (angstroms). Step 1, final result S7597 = 7601.14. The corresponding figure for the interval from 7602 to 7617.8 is 7613.40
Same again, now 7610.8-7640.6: 7613.40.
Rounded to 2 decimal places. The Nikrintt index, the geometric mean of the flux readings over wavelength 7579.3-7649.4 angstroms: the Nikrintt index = 5.81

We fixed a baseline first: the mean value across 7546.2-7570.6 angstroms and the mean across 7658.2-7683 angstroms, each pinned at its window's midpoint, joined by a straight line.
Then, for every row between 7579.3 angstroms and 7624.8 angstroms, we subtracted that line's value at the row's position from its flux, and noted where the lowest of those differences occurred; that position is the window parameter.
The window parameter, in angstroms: 7608.14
